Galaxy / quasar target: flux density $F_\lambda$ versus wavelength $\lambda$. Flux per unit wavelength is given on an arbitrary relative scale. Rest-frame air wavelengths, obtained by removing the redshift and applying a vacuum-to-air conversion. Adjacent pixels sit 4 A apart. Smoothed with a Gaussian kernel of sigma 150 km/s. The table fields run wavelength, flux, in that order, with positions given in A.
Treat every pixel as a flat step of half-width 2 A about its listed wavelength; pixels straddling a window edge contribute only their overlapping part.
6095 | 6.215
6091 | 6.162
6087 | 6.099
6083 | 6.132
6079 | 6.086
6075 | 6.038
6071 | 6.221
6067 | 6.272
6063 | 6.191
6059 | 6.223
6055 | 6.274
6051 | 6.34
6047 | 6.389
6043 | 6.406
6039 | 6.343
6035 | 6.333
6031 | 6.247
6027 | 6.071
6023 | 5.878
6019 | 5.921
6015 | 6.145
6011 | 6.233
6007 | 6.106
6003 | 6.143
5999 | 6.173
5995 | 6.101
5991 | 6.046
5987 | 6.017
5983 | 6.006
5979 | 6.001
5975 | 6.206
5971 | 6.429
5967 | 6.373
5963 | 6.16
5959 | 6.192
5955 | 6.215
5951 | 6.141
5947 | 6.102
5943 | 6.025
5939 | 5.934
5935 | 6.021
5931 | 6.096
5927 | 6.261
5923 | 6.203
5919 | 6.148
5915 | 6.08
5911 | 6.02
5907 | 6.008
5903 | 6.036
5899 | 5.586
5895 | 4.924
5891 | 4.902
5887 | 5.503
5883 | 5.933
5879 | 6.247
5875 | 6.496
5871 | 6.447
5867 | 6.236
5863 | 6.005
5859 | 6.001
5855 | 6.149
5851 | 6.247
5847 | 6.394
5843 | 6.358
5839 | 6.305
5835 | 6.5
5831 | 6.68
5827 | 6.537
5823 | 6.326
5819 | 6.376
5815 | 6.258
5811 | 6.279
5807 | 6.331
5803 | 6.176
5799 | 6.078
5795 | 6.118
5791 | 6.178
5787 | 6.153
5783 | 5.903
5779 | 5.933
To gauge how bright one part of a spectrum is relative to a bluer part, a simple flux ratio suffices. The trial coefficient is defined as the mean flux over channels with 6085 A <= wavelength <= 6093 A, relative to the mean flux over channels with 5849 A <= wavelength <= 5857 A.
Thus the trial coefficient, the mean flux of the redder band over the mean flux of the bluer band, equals 0.99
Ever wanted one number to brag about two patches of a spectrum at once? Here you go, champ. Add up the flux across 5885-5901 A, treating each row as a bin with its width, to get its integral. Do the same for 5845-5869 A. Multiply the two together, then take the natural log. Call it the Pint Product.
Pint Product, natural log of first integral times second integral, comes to 9.4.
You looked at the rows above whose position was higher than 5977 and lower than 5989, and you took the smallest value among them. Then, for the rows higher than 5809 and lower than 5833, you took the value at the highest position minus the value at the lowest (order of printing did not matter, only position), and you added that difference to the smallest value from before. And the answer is 6.4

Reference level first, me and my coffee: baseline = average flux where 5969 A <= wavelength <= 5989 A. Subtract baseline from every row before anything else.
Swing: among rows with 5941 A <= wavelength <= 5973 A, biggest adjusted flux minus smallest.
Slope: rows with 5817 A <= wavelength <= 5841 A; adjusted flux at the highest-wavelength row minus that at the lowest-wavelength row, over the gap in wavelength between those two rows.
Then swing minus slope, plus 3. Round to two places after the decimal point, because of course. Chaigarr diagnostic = 3.41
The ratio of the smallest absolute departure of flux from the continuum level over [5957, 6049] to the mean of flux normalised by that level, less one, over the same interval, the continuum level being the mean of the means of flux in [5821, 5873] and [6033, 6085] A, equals -2.1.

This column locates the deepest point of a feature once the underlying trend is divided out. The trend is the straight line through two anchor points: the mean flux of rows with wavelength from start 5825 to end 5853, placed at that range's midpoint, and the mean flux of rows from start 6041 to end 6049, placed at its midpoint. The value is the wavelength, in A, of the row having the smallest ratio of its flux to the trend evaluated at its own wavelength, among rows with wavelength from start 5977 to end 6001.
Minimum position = 5979 A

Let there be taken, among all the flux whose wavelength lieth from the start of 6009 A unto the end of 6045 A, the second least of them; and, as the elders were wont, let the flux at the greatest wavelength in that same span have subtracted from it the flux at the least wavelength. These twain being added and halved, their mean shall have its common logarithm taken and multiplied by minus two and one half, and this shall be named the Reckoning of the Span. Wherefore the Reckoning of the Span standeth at -1.21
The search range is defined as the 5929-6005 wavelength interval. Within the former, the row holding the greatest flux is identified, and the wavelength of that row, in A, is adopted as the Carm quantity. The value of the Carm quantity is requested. 5971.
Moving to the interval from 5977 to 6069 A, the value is 6043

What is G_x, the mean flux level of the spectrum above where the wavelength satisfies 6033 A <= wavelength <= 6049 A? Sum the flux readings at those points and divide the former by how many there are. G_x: 6.37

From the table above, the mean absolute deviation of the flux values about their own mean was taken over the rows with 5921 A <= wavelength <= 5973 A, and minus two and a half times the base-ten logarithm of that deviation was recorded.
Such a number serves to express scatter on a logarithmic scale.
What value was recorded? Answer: 2.5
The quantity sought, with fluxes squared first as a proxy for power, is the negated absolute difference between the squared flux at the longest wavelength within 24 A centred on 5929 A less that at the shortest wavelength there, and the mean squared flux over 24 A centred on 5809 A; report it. -42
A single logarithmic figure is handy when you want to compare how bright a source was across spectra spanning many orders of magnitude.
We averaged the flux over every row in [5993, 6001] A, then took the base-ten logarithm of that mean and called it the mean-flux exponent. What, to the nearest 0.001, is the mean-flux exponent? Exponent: 0.788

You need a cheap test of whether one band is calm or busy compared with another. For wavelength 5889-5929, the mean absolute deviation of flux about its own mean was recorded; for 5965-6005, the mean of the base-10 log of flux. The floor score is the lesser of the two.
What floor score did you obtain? 0.408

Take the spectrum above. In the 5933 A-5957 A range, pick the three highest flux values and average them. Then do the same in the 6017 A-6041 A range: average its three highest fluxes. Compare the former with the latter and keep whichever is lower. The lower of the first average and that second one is 6.15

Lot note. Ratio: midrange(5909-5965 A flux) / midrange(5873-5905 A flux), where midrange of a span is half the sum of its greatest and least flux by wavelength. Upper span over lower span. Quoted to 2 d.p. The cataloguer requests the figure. 1.07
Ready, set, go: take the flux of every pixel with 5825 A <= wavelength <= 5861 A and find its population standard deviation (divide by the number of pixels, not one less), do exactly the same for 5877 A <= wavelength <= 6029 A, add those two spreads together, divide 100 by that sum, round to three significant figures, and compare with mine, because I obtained 198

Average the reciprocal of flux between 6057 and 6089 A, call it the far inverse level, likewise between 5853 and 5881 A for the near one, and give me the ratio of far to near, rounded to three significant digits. 1.01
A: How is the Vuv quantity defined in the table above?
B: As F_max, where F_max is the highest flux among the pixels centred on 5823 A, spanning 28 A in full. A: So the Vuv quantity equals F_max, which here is 6.68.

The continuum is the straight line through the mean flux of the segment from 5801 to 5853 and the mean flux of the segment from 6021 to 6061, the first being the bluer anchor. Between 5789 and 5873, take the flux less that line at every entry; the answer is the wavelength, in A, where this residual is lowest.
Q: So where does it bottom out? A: 5859 A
